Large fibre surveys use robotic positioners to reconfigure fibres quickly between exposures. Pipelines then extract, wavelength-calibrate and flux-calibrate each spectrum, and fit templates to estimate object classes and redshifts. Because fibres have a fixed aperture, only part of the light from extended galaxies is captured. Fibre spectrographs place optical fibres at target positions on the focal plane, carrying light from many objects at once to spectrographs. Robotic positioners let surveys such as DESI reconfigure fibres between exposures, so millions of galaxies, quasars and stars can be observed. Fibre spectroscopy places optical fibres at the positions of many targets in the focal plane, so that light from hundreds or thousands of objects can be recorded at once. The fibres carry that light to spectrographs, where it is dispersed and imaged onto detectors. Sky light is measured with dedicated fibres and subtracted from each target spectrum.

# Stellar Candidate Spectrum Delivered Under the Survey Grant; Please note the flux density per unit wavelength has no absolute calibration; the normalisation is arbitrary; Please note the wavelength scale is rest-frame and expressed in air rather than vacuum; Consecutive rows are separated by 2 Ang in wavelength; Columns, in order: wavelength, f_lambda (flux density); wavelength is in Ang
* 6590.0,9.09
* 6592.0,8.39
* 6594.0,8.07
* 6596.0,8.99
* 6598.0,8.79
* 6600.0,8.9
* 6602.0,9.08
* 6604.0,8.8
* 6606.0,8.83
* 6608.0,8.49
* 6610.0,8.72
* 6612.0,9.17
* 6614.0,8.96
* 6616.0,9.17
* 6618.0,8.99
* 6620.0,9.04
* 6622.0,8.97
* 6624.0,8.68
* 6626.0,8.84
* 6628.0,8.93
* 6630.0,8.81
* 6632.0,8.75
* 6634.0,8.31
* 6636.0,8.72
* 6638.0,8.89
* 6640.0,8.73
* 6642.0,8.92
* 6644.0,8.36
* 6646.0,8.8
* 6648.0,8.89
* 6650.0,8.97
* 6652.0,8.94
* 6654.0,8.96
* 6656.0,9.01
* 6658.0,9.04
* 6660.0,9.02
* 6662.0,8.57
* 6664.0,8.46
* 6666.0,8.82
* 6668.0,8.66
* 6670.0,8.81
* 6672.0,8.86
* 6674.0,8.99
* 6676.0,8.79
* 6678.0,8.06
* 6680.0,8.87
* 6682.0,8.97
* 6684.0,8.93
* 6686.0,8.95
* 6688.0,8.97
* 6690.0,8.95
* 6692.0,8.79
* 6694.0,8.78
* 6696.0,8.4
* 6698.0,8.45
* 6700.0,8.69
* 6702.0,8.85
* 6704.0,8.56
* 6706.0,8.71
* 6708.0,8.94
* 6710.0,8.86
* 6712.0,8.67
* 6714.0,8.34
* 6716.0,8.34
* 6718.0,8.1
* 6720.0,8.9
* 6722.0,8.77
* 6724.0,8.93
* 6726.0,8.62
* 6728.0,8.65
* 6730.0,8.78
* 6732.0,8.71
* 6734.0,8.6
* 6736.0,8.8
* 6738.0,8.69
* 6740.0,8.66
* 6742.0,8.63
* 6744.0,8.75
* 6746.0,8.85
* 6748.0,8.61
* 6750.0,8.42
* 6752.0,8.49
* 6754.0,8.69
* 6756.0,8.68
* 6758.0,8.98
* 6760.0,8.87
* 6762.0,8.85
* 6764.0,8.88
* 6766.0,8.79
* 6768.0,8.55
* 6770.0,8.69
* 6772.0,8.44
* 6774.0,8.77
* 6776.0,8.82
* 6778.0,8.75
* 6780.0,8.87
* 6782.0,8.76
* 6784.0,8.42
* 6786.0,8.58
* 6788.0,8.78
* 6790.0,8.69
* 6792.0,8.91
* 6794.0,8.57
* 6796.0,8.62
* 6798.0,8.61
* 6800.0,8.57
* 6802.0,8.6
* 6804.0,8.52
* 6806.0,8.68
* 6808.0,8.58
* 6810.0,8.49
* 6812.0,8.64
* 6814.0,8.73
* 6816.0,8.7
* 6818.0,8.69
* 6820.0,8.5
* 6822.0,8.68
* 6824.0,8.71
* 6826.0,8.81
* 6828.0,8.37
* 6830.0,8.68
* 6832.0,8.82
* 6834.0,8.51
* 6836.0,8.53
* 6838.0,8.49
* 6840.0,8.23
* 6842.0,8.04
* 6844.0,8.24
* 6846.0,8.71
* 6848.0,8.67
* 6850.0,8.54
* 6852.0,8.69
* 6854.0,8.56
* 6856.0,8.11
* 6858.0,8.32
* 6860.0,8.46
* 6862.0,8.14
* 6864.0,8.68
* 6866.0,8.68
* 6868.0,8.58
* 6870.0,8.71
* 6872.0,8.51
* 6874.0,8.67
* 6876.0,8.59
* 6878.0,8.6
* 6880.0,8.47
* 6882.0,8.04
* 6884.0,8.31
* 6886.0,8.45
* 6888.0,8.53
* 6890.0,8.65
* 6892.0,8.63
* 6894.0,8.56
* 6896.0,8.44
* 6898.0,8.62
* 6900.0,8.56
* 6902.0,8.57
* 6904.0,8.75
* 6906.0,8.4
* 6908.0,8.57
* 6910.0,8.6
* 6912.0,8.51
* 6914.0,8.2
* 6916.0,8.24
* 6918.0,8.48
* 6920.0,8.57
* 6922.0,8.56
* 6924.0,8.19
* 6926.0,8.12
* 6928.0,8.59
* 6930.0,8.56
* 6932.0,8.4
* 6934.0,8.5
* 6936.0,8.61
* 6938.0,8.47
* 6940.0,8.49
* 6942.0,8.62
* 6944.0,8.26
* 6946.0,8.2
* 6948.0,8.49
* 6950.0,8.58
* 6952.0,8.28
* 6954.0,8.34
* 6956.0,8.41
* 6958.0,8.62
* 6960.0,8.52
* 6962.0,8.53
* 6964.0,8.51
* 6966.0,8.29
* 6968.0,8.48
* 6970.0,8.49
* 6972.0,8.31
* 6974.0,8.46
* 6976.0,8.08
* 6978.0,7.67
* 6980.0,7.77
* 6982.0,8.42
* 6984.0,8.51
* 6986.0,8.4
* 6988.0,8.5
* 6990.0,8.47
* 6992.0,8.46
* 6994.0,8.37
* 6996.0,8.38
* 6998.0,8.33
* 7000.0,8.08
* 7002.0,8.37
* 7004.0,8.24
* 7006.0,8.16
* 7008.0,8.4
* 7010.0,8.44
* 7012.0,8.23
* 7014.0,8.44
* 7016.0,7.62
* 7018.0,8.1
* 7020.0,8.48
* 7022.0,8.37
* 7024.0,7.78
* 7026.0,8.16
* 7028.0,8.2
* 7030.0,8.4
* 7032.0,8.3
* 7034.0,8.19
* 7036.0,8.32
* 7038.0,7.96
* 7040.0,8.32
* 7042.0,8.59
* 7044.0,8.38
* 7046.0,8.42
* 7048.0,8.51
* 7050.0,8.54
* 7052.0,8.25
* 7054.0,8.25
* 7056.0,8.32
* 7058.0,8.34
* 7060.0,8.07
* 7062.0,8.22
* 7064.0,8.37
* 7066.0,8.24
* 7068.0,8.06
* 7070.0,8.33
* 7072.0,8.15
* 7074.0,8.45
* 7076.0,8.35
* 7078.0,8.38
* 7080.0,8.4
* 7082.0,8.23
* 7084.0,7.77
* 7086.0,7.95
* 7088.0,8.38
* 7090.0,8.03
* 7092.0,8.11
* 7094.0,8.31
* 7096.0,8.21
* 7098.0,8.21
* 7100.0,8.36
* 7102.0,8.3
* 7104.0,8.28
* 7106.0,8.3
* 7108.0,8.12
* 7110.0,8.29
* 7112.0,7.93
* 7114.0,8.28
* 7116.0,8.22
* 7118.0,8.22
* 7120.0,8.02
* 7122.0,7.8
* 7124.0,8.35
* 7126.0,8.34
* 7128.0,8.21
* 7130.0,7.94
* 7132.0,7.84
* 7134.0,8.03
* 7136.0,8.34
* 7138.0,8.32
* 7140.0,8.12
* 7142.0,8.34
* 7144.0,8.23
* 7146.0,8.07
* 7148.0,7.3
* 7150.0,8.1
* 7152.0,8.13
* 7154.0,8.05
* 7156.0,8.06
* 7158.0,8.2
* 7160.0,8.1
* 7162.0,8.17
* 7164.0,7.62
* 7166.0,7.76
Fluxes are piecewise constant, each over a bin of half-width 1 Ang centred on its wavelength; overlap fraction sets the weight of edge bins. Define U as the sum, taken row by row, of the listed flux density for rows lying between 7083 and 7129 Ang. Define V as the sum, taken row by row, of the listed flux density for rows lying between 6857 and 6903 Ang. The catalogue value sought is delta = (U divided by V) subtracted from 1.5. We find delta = 0.540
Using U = 188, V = 196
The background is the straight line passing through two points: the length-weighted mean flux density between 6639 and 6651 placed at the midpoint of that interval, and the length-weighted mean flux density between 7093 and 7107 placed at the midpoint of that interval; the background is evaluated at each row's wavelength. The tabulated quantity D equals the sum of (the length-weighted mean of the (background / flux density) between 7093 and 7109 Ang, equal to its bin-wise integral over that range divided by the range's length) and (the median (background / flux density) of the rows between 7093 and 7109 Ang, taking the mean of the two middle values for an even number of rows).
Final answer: 2.00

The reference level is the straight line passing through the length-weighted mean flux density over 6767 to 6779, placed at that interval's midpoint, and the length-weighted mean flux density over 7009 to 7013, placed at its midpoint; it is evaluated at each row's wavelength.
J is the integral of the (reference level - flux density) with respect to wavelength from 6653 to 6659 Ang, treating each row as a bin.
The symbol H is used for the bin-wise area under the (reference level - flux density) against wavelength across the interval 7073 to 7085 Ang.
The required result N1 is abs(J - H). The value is 0.7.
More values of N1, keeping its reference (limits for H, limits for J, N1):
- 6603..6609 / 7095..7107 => 2.0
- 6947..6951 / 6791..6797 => 0.1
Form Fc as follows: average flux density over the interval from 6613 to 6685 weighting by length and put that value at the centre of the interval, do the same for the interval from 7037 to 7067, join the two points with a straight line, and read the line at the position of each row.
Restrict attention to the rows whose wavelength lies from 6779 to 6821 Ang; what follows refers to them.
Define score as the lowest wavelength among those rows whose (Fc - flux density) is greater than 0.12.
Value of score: 6784.0 Ang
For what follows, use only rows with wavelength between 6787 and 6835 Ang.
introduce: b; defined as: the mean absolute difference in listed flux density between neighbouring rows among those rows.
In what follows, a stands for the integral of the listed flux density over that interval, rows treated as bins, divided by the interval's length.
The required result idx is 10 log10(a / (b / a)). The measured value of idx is 27.3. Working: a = 8.6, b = 0.14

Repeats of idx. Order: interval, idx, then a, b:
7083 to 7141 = 25.8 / 8.2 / 0.18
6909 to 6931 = 26.2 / 8.4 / 0.17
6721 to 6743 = 28.1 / 8.7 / 0.12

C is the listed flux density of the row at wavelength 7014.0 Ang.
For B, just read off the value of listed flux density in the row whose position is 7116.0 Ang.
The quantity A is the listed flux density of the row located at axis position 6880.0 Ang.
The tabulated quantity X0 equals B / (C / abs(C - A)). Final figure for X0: 0.03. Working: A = 8.47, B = 8.22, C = 8.44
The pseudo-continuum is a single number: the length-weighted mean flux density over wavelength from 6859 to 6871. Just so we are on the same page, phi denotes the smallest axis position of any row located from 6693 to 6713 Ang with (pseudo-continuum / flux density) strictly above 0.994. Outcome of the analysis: 6696.0 Ang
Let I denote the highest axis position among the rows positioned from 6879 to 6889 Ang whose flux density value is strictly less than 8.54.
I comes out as 6888.0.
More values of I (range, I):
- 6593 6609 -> 6608.0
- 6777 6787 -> 6784.0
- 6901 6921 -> 6918.0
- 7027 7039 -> 7038.0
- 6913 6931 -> 6926.0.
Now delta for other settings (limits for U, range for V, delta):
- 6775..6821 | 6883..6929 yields 0.480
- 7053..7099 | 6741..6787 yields 0.555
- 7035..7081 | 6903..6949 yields 0.516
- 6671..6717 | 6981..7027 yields 0.448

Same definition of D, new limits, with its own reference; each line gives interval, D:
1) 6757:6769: 1.96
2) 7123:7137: 2.02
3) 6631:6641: 2.02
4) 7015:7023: 2.05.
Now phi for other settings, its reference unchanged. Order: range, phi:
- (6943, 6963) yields 6944.0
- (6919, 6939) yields 6920.0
